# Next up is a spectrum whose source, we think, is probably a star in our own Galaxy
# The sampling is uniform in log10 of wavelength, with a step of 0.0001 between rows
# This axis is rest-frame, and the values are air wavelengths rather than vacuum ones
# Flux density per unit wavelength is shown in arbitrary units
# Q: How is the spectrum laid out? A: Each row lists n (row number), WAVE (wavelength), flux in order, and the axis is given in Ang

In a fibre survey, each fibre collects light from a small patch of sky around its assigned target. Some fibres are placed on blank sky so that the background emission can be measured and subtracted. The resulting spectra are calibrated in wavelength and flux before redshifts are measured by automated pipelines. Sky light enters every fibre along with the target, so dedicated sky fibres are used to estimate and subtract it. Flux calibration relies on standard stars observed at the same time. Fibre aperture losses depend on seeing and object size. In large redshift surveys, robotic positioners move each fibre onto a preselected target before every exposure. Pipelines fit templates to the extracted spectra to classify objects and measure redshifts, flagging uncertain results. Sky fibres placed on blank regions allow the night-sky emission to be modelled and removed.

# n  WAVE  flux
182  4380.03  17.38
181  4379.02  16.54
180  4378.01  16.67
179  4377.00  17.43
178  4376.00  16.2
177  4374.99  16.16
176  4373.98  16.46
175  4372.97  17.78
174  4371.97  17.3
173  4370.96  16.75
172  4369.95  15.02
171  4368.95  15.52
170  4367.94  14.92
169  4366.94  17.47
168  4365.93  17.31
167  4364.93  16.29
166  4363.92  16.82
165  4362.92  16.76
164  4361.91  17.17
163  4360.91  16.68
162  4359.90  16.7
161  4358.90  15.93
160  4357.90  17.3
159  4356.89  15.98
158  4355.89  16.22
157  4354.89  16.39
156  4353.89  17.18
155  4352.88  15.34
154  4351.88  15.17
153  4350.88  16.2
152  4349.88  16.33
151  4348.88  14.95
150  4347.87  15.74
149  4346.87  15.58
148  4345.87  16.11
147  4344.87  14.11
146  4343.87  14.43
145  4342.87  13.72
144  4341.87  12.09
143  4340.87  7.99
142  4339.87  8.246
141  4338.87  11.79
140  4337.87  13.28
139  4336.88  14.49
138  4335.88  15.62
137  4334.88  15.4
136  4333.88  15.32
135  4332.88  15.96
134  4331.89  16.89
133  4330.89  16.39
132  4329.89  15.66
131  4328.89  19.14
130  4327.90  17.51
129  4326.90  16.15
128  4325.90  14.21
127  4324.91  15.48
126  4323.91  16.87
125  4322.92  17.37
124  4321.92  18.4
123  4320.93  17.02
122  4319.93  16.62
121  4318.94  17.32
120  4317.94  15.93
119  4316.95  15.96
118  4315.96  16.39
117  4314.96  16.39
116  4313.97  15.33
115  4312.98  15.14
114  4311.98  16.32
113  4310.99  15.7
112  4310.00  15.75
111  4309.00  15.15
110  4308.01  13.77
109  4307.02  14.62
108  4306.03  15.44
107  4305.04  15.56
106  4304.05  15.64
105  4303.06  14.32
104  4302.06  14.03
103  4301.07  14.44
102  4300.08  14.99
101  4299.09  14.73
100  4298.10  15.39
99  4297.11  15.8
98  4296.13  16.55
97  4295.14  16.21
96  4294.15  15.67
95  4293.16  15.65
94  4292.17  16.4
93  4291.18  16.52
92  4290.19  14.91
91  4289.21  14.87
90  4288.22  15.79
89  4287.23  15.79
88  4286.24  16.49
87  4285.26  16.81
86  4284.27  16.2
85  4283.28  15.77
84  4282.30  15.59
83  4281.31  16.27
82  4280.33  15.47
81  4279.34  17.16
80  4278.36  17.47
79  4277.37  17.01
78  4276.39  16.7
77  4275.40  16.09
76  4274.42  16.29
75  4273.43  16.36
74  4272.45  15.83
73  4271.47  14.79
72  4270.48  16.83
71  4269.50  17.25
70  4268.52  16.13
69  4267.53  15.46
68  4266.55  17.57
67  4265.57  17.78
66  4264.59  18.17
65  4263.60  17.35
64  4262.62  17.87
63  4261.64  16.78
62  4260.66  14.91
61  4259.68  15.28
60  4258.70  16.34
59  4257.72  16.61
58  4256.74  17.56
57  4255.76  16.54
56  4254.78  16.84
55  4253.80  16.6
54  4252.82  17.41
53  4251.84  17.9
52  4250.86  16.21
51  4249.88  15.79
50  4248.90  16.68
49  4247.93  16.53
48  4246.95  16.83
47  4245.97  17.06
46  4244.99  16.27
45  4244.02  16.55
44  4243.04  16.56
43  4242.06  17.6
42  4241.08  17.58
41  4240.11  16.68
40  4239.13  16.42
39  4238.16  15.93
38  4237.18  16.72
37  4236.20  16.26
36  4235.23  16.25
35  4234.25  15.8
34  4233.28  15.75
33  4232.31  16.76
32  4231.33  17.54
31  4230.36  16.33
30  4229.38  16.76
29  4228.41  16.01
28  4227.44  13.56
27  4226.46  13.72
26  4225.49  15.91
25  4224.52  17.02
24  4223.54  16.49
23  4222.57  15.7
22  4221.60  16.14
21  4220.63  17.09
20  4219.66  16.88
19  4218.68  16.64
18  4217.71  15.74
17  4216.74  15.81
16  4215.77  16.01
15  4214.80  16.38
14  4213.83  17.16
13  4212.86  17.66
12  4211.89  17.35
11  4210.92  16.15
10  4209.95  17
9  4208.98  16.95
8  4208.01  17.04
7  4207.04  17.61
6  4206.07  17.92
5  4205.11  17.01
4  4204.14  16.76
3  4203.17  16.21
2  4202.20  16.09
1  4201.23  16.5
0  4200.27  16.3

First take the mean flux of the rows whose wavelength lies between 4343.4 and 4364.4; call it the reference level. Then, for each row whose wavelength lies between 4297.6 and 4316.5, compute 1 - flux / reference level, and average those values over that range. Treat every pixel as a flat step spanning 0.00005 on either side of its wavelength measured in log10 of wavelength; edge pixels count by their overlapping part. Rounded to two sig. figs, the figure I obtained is 0.052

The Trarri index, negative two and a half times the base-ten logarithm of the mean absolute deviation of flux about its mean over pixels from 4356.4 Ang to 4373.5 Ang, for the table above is 0.42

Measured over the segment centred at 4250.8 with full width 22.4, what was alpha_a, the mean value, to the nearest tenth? 16.7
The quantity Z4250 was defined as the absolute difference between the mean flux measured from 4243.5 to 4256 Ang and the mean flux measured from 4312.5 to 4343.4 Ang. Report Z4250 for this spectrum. 1.42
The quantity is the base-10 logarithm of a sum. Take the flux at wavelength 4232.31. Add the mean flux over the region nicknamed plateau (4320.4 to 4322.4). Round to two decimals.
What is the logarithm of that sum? 1.54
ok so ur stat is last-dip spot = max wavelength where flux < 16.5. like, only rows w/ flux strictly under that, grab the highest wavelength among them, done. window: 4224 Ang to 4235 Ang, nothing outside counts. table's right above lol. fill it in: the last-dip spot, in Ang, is 4234.25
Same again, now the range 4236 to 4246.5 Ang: 4244.99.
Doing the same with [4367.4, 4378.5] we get 4376.00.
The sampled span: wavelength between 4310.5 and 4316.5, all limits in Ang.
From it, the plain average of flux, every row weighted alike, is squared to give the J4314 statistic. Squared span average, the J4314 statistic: 252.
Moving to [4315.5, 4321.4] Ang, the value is 274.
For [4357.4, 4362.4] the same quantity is 281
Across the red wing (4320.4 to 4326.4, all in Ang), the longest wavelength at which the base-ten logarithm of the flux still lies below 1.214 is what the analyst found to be 4325.90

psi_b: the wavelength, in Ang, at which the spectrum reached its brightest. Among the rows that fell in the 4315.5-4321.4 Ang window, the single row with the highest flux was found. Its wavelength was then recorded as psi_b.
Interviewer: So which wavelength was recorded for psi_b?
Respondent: 4318.94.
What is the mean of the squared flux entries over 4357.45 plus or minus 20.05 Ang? 244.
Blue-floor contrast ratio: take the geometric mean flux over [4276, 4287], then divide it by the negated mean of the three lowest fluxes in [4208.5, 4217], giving -1.03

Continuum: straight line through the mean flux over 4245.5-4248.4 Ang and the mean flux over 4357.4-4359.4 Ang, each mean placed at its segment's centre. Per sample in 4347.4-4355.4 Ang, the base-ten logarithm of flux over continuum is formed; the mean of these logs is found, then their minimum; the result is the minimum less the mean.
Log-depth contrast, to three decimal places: -0.027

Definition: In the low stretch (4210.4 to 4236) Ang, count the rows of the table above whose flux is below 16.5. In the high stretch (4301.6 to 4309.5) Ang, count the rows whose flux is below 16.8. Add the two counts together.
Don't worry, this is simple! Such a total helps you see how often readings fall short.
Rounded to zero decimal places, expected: 24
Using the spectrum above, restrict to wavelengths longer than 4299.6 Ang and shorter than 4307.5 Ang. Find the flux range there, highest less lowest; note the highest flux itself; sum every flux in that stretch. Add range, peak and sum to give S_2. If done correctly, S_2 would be 136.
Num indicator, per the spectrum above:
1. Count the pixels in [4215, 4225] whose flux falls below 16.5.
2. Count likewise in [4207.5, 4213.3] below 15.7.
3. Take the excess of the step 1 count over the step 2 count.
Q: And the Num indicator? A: 6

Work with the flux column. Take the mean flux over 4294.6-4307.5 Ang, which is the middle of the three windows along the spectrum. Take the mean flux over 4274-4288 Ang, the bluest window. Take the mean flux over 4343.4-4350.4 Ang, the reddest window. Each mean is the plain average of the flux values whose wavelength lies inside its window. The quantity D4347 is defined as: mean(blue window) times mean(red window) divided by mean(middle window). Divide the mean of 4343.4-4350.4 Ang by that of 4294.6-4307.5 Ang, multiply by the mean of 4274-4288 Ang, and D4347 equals 16.5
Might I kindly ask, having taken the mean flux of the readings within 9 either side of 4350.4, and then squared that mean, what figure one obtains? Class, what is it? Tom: 240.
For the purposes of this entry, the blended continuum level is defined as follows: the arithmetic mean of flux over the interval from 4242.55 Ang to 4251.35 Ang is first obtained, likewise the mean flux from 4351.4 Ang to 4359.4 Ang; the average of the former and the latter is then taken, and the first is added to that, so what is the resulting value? 32.8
